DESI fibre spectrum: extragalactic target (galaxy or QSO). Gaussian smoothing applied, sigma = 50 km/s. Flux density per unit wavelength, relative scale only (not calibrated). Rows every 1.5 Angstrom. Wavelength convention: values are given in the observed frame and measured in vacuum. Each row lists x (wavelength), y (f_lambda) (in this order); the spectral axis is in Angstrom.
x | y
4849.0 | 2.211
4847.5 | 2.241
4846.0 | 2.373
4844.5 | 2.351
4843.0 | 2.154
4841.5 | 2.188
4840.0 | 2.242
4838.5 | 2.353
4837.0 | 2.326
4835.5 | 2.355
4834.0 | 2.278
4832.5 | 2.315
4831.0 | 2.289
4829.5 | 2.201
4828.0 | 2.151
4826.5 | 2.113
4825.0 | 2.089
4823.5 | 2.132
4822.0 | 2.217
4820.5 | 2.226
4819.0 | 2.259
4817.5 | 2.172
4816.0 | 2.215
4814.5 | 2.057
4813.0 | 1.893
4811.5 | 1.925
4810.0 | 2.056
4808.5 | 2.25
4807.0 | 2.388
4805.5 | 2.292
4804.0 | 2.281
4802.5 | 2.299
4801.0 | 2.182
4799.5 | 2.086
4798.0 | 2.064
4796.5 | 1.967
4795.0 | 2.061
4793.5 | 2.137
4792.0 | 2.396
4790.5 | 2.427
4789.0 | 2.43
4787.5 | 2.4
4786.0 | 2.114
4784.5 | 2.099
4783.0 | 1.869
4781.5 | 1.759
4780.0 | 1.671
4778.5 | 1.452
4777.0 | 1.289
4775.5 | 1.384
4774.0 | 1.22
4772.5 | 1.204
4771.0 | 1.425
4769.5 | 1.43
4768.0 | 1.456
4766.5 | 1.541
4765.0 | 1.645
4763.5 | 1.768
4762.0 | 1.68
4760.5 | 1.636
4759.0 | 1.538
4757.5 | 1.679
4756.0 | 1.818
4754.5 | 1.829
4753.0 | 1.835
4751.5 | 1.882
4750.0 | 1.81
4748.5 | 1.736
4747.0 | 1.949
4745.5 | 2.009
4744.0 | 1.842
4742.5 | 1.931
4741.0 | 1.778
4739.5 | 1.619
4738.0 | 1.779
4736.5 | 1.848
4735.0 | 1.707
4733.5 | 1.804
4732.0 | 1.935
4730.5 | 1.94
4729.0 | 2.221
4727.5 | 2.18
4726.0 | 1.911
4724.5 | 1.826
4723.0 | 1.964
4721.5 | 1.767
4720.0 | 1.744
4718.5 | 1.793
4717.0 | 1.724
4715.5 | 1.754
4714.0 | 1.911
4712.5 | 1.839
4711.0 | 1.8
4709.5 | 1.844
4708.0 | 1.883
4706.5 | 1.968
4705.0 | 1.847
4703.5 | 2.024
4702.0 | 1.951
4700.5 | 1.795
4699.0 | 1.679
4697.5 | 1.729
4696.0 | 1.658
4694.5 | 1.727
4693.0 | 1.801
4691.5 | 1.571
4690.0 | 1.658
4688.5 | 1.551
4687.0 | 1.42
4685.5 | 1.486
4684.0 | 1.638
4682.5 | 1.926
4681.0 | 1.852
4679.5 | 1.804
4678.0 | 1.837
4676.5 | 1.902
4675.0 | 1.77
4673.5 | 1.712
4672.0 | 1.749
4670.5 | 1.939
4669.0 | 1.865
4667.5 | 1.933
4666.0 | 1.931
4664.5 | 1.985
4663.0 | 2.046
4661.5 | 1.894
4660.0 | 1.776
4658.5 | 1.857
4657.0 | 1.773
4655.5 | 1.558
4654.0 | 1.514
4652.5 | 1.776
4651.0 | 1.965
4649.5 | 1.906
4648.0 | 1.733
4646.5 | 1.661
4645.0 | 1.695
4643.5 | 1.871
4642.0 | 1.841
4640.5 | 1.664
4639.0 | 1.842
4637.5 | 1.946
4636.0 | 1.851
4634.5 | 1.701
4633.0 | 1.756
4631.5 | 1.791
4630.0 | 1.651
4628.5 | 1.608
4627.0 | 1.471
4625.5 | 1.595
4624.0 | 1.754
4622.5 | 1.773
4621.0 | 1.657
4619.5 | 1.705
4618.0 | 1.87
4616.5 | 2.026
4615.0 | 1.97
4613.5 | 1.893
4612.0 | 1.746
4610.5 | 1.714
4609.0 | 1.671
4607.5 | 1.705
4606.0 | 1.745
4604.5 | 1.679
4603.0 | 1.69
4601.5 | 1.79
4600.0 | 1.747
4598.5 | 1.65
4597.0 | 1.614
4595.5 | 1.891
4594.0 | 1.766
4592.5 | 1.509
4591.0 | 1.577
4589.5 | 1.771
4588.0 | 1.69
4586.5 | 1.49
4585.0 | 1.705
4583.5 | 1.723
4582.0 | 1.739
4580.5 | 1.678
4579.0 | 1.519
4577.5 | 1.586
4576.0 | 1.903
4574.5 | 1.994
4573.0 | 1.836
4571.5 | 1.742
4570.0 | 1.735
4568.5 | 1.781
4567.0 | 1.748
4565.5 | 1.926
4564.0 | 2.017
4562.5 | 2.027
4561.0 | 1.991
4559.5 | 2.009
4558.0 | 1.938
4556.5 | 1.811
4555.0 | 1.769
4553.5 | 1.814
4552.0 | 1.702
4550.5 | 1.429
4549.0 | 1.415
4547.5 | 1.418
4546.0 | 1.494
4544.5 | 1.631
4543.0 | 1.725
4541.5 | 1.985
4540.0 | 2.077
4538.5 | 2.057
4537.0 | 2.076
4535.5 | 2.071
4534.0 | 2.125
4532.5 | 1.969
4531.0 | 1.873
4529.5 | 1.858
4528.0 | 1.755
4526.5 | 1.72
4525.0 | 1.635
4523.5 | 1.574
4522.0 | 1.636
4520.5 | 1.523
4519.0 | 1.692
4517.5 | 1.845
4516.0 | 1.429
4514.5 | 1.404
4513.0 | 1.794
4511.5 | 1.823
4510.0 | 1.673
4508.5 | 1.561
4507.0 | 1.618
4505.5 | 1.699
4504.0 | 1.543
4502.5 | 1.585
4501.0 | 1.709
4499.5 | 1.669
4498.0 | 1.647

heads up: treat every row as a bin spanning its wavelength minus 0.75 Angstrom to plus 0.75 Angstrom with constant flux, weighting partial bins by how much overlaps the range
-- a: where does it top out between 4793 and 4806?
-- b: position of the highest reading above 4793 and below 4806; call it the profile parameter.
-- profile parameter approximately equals 4802.5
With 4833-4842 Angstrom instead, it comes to 4835.5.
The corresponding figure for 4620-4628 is 4622.5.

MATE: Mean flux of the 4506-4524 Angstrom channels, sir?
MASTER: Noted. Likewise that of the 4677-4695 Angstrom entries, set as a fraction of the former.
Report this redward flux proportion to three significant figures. 1.04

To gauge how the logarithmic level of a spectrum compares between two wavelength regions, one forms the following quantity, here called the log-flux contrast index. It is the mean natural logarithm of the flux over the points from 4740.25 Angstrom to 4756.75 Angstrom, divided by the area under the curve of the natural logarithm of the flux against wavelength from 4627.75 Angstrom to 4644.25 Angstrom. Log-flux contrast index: 0.065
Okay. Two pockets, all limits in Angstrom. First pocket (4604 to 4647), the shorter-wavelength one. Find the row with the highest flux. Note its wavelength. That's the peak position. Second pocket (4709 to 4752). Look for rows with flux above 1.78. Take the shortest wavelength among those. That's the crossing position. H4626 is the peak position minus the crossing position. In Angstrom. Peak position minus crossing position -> -93.0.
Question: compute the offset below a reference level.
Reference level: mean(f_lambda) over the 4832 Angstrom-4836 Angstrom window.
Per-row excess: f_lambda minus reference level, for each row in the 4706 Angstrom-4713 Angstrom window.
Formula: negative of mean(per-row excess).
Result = 0.45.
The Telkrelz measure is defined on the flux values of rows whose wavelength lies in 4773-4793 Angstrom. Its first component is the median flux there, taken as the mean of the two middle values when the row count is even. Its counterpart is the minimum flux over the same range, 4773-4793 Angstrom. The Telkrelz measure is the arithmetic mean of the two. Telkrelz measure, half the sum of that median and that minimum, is 1.54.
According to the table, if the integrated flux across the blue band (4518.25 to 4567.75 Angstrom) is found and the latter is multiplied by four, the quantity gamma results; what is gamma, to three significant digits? 357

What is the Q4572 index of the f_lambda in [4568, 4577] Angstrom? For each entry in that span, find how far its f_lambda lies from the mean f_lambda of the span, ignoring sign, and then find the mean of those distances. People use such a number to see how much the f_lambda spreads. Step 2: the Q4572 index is 0.079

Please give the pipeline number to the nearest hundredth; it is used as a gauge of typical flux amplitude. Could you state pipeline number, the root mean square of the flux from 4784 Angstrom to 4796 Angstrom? 2.26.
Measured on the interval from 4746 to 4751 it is 1.83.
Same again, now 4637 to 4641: 1.82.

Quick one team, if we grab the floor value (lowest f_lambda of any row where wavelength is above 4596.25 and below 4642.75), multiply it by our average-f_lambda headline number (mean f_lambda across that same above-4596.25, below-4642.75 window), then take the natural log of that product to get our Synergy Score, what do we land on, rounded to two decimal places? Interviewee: 0.94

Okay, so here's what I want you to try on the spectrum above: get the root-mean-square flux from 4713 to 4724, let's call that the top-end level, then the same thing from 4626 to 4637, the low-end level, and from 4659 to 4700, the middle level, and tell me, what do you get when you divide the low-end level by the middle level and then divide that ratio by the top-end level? 0.53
